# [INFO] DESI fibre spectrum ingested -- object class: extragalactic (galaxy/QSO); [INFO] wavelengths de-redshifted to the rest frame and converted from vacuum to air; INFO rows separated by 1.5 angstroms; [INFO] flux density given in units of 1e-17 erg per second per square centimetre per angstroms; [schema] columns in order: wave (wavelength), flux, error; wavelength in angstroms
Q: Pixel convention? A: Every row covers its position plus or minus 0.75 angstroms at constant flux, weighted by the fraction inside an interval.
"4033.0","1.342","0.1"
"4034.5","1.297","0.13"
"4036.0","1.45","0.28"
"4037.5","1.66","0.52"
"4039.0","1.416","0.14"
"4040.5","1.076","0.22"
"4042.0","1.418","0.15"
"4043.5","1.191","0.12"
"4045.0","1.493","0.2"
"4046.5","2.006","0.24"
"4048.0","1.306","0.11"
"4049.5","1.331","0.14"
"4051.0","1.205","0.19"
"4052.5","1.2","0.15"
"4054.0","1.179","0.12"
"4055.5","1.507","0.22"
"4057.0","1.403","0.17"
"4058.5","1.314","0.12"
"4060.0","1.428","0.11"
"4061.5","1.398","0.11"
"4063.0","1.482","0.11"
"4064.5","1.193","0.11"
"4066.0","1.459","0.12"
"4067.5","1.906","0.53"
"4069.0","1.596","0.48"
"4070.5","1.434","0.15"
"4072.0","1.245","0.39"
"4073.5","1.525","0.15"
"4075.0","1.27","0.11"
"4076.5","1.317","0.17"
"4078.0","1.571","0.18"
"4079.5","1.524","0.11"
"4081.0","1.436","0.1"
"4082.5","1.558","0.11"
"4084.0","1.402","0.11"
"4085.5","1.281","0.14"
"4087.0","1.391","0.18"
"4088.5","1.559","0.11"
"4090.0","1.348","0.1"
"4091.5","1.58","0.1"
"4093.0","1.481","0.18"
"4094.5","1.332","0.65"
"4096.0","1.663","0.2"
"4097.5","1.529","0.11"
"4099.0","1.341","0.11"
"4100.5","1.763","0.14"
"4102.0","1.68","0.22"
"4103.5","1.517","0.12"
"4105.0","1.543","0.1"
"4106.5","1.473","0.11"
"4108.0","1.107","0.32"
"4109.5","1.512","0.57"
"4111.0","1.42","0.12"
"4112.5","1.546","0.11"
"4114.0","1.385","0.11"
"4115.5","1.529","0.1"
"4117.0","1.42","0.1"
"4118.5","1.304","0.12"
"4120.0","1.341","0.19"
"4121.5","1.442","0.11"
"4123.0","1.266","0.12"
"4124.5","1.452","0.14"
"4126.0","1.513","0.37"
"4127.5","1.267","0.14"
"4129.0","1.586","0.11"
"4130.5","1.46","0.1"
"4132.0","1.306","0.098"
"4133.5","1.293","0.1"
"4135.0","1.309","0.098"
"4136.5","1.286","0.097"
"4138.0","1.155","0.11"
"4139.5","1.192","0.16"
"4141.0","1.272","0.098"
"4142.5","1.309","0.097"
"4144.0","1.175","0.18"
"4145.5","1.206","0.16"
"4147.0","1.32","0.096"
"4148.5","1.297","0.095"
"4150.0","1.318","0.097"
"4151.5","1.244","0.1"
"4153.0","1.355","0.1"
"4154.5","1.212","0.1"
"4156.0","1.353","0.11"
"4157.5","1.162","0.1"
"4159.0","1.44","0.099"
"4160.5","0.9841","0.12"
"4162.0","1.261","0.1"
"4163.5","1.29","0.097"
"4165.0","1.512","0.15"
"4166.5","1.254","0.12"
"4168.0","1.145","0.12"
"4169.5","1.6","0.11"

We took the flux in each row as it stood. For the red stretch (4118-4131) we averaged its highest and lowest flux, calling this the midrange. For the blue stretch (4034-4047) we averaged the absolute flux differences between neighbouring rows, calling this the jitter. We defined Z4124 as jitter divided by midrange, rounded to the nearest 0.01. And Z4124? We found 0.20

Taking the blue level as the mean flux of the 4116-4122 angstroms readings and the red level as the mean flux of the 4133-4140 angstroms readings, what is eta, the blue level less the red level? 0.13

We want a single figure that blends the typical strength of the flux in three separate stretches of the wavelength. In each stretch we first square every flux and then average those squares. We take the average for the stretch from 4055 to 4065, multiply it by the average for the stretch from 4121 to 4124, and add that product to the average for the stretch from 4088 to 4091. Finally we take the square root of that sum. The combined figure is 2.39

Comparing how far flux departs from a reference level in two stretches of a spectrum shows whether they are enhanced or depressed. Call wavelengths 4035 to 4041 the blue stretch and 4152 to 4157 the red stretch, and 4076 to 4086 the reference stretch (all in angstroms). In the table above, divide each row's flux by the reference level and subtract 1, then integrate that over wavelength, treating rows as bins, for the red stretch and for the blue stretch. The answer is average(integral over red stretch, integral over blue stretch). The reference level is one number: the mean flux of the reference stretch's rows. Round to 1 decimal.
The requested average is -0.3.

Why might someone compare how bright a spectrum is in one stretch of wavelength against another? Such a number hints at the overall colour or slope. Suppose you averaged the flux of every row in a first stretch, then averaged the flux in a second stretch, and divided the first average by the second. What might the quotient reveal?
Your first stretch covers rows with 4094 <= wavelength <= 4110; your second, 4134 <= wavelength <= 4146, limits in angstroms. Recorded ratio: 1.21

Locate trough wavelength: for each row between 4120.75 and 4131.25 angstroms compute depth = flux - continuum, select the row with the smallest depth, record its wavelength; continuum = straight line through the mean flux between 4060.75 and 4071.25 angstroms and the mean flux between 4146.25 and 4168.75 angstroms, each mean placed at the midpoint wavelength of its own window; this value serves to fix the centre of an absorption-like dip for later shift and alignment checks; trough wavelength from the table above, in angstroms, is 4123.0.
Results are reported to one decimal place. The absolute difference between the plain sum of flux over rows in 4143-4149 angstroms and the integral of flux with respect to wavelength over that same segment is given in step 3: 2.5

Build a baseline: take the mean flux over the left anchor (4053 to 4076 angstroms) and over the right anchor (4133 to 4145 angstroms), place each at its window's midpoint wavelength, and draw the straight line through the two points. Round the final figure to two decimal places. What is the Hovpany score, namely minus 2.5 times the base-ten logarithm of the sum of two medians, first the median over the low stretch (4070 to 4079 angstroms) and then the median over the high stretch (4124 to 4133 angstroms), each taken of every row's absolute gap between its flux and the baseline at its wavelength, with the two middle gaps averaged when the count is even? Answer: 1.28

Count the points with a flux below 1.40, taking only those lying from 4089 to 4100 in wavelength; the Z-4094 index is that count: 3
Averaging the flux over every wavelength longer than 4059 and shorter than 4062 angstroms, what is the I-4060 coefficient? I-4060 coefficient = 1.41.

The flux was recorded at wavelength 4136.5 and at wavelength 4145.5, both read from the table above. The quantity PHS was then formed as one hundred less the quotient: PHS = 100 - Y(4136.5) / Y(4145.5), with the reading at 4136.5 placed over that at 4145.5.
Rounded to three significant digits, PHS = 98.9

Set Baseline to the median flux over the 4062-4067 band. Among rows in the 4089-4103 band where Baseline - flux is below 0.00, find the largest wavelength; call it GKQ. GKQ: 4102.0 angstroms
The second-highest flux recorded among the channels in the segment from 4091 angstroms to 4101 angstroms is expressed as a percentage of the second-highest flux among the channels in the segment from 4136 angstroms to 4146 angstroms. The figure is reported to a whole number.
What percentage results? 129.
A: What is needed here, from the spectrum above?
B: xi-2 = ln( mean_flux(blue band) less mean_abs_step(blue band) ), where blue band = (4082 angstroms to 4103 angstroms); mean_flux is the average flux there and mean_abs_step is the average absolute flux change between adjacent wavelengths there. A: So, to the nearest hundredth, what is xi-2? 0.27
